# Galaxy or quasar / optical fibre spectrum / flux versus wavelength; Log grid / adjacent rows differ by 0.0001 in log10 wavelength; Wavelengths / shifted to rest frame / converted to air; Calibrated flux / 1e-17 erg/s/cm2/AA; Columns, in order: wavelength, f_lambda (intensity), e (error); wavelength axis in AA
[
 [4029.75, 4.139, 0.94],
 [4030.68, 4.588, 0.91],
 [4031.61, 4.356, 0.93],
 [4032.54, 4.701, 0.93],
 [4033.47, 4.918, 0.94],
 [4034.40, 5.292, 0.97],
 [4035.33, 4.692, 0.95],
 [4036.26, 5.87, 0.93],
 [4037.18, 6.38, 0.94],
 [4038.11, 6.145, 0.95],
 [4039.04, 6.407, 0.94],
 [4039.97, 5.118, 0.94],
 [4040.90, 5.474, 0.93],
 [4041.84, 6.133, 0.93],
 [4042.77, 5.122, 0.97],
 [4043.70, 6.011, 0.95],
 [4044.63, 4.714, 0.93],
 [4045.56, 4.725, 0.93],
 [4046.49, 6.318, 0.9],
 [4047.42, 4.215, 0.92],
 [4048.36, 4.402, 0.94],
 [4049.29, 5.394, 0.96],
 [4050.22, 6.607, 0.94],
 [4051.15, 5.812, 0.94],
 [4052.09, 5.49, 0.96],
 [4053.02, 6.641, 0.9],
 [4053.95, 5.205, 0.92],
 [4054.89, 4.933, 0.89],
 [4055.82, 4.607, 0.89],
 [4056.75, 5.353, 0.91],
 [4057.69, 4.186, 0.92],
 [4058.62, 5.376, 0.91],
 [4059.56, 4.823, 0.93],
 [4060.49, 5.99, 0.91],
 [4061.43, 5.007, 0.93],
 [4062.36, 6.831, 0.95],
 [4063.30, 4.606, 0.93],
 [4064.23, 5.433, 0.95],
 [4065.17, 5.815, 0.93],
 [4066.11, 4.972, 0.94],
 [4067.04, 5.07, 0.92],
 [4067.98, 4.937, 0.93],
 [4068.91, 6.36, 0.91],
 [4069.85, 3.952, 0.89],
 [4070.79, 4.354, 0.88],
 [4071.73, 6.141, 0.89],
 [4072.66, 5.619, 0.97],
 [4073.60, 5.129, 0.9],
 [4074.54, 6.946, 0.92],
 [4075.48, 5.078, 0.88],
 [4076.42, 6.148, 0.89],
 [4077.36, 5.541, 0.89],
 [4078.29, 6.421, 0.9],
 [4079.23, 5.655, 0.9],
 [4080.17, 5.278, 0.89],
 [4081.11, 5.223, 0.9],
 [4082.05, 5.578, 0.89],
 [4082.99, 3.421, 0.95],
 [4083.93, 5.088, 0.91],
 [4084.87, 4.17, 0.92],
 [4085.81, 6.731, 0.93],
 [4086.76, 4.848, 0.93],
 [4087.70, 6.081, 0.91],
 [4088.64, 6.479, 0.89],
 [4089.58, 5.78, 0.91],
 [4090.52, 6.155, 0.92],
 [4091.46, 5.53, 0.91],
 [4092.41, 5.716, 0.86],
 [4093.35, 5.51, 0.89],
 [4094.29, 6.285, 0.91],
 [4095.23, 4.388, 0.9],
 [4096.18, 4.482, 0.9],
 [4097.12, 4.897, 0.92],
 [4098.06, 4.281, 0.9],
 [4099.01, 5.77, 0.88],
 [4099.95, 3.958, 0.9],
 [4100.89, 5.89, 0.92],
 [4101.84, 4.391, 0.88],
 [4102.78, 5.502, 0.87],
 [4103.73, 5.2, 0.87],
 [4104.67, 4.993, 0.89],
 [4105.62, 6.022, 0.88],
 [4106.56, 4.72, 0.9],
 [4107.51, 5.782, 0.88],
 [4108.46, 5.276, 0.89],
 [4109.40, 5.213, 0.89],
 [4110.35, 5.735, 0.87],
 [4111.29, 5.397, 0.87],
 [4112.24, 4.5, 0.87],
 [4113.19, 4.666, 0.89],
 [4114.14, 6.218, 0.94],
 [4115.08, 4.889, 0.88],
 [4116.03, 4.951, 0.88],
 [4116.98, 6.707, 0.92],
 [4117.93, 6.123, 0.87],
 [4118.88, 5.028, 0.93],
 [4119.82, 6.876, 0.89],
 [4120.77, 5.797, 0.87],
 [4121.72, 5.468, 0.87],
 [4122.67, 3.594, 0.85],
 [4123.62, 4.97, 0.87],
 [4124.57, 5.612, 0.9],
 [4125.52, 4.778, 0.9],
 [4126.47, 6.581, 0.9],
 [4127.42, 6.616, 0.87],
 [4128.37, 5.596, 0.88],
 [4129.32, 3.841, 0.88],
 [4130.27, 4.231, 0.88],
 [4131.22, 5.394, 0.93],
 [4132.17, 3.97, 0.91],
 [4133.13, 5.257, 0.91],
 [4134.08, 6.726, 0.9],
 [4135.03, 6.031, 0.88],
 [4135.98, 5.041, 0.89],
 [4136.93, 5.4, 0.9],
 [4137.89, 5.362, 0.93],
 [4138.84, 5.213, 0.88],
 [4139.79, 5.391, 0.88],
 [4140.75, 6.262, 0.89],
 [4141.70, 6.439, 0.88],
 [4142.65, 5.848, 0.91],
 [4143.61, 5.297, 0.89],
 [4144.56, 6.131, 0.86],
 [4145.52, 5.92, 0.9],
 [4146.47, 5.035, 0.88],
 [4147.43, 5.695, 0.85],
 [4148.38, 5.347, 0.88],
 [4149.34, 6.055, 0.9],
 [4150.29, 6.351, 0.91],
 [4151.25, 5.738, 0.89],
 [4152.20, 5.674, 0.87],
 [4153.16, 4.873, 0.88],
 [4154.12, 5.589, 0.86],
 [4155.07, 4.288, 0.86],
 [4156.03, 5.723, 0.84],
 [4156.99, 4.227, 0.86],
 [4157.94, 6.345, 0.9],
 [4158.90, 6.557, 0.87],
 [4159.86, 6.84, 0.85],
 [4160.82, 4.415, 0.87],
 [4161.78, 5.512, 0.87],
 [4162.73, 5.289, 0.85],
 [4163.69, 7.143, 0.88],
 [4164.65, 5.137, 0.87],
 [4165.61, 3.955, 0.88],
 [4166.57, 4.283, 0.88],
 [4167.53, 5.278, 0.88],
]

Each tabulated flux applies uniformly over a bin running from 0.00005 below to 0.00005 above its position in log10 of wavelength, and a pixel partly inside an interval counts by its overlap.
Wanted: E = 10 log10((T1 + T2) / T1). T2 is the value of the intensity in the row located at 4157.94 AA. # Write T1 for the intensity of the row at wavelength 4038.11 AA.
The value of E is 3.08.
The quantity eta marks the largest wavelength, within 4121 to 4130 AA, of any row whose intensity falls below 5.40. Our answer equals 4129.32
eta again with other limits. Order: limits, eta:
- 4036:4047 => 4045.56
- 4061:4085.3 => 4084.87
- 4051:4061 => 4059.56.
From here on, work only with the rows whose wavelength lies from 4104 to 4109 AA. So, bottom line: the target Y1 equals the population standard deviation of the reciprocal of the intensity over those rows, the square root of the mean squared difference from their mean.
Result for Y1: 0.017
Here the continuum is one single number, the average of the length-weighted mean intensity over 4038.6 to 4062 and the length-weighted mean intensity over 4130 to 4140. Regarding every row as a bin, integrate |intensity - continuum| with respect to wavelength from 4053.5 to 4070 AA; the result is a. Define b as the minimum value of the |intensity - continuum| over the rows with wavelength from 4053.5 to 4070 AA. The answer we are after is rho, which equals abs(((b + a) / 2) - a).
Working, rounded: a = 9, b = 0.023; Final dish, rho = 4.5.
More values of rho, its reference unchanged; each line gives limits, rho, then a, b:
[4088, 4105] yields 5.3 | 11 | 0.130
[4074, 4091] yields 6.1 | 12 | 0.052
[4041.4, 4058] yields 5.3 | 11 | 0.023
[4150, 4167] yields 6.7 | 13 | 0.041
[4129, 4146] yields 5.0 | 10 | 0.032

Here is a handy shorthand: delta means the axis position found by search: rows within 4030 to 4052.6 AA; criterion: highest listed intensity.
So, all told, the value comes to 4050.22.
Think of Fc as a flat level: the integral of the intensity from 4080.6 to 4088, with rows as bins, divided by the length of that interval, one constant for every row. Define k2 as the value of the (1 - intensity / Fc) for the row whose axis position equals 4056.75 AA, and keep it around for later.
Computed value -0.05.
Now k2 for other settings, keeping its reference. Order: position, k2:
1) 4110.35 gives -0.12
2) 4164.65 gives 0.00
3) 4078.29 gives -0.25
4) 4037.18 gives -0.25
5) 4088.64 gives -0.27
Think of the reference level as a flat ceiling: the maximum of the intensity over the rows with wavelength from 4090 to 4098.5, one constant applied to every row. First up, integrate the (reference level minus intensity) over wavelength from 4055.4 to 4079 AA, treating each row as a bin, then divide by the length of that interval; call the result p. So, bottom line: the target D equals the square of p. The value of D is 0.8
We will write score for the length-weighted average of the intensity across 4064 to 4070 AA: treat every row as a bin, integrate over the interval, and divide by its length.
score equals 5.3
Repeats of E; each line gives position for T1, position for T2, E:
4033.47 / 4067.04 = 3.08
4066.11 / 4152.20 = 3.31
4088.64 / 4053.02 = 3.06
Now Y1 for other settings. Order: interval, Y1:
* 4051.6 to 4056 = 0.022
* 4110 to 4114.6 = 0.023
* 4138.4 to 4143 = 0.014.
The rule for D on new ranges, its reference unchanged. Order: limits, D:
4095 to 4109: 1.5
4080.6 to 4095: 0.6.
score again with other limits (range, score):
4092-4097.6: 5.2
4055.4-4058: 4.7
